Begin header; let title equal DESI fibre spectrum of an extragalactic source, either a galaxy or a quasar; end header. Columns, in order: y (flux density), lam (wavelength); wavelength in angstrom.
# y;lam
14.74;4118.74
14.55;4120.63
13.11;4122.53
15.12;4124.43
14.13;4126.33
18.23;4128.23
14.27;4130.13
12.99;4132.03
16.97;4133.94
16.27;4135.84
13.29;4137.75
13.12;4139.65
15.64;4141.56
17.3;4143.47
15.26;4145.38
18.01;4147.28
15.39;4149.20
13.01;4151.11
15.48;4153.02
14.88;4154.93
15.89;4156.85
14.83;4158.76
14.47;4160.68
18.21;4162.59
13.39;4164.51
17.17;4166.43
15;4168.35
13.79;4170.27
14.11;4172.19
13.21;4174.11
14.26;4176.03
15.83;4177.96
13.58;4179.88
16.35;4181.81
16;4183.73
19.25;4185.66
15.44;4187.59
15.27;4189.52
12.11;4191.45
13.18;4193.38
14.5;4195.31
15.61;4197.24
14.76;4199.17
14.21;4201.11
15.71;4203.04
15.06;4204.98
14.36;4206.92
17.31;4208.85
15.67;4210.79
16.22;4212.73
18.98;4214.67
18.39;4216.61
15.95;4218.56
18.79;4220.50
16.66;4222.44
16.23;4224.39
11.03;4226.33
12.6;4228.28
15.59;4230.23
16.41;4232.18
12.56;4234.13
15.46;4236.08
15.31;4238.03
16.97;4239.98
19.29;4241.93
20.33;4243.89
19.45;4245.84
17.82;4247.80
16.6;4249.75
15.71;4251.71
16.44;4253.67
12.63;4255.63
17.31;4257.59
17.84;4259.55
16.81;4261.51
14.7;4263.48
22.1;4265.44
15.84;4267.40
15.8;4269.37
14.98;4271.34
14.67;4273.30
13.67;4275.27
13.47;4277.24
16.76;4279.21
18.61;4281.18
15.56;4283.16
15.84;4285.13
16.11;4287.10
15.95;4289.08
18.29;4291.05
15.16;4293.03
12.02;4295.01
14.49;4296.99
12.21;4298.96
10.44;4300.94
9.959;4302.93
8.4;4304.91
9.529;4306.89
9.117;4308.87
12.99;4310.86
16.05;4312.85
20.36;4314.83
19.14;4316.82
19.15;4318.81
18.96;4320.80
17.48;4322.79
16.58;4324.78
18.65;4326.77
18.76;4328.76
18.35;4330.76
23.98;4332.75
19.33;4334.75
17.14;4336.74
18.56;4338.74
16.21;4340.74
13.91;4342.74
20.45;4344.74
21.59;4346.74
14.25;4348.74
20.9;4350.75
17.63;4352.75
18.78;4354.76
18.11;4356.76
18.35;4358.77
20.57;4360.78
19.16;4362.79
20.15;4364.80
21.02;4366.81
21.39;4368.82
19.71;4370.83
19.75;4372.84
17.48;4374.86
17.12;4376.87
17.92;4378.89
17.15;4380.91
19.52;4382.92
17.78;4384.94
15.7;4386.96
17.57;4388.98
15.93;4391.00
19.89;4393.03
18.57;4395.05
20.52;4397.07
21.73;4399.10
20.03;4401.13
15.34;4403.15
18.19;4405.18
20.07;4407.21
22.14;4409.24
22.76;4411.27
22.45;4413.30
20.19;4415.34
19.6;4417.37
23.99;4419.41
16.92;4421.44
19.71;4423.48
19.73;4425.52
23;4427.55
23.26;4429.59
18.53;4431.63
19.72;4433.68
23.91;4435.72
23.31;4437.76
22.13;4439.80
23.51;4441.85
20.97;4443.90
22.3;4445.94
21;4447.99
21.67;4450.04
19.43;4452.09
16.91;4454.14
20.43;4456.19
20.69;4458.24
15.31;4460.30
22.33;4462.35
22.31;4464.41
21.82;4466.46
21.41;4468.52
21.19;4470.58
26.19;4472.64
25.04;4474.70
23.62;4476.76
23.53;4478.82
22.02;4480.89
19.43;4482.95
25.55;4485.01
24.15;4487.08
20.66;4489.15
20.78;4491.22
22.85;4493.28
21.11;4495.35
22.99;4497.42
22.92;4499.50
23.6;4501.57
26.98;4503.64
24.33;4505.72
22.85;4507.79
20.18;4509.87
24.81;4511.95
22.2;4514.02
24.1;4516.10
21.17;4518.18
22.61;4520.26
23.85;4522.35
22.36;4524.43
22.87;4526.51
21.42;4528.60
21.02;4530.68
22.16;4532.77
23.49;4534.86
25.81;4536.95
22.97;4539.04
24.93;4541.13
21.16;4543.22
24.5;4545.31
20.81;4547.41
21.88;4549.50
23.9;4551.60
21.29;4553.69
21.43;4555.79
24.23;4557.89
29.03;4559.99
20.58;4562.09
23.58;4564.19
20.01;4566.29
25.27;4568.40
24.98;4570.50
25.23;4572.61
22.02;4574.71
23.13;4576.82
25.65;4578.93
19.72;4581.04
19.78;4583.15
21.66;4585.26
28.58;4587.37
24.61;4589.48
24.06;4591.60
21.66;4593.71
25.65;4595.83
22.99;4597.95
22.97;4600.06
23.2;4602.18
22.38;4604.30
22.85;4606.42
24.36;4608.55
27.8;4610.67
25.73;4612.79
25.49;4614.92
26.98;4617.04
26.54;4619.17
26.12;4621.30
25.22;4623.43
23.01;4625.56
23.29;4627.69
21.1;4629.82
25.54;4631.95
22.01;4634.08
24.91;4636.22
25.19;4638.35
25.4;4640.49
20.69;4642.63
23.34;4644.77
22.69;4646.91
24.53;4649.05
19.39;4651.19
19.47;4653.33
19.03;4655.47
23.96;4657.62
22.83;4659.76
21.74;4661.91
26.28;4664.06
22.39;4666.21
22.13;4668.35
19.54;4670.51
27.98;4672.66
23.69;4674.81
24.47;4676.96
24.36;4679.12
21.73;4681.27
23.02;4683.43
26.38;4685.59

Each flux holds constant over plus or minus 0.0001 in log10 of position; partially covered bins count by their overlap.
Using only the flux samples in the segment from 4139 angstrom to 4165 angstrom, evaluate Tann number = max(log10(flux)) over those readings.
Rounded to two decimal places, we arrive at 1.26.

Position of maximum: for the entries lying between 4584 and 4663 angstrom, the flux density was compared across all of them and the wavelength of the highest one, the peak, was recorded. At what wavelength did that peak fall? 4587.37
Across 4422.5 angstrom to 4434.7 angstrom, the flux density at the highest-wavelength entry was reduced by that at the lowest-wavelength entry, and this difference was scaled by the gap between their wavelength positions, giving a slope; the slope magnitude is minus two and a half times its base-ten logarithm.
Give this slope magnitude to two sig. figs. 7.5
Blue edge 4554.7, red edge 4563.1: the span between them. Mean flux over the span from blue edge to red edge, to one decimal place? 23.8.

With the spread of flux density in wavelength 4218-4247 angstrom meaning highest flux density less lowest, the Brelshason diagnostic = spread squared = 86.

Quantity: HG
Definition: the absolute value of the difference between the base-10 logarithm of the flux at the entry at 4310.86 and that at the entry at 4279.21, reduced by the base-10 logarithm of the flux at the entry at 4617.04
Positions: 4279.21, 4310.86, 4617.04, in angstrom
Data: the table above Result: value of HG -1.32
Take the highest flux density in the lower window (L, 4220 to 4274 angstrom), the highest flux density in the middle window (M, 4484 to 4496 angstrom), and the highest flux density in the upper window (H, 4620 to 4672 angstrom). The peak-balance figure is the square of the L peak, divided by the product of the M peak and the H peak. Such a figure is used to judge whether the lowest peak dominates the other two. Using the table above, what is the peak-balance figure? 0.7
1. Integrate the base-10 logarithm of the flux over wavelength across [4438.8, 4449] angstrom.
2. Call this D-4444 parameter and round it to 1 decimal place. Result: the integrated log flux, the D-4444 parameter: 13.7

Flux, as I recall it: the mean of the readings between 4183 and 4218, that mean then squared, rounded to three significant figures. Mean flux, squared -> 245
